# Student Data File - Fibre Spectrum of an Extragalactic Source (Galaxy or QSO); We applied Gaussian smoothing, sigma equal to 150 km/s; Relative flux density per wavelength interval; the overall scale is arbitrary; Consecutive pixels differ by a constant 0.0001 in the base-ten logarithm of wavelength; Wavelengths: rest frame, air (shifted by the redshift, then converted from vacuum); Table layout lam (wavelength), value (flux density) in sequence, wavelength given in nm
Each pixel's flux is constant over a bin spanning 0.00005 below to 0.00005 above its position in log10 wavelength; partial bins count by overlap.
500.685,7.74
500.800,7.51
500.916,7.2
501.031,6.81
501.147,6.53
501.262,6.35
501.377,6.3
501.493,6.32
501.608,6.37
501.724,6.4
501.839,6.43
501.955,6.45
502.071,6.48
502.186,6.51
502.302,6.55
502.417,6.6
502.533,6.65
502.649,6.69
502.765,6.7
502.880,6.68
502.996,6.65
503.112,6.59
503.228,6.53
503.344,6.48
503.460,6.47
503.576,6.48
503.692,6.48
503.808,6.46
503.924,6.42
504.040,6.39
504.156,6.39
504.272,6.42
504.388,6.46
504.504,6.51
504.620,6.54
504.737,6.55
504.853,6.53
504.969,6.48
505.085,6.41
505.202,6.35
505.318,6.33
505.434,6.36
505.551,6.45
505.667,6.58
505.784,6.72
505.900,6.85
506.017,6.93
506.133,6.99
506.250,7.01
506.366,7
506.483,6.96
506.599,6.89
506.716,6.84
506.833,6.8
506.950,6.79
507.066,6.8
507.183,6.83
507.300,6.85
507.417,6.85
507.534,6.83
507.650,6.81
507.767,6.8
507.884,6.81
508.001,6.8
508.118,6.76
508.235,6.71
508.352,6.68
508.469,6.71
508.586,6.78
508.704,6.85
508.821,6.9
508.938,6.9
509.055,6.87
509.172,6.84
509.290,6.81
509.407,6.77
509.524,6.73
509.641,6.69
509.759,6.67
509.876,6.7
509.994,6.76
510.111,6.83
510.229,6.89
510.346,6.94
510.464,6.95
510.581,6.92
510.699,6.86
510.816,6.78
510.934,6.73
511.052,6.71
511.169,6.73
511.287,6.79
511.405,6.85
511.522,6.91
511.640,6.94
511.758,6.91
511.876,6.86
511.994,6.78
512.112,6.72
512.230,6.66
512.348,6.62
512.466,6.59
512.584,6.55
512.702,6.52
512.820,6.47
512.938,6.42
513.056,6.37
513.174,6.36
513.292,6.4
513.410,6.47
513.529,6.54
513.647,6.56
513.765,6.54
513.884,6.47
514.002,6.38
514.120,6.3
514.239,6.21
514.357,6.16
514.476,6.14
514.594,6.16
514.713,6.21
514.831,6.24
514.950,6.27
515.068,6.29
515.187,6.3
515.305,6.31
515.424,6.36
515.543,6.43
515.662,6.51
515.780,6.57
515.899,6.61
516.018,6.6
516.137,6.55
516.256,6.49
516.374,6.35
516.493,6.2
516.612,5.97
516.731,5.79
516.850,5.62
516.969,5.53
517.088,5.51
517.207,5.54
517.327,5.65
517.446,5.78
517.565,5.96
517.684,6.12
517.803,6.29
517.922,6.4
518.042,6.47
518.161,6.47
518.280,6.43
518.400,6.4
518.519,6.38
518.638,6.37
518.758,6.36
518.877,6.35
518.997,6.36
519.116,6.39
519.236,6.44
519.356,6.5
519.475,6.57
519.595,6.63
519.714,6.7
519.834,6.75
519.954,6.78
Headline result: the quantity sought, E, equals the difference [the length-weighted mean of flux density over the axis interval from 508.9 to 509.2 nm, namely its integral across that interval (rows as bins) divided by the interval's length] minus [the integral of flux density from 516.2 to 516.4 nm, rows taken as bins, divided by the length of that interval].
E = 0.42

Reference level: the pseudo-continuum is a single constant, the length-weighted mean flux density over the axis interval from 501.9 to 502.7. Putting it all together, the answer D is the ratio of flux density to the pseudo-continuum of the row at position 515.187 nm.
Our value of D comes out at 0.96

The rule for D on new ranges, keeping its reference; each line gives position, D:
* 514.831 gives 0.95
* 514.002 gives 0.97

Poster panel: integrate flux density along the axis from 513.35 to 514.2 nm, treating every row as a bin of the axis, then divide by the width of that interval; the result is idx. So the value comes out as 6.5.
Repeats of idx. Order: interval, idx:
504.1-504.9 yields 6.5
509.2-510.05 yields 6.7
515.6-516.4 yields 6.5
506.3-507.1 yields 6.9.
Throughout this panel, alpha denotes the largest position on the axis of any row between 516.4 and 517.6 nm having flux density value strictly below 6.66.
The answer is 517.565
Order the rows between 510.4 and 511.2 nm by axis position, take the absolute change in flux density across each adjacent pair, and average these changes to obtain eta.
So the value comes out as 0.043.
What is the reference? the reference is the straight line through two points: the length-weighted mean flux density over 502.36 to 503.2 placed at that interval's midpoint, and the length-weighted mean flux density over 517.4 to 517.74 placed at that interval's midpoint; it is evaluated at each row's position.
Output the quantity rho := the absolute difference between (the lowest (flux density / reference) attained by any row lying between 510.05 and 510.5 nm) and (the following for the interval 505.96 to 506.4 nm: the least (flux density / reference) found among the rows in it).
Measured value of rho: 0.016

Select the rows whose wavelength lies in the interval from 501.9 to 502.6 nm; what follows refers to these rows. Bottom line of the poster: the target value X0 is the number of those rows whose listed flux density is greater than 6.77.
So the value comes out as 0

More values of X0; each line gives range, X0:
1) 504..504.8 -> 0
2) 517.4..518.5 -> 0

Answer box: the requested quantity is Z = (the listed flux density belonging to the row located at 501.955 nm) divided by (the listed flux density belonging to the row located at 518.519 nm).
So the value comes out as 1.011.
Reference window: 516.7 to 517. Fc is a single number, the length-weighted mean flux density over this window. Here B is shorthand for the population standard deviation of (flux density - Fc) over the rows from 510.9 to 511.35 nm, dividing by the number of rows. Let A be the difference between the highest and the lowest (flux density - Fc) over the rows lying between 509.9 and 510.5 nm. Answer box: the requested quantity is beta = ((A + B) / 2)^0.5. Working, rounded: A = 0.19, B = 0.030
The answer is 0.33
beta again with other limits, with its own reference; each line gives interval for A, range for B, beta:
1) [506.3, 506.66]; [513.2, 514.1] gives 0.30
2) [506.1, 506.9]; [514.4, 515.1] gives 0.36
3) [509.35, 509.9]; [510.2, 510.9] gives 0.28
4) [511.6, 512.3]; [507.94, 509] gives 0.42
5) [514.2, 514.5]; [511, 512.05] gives 0.27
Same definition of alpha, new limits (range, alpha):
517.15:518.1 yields 518.042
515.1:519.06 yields 518.997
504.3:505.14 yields 505.085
